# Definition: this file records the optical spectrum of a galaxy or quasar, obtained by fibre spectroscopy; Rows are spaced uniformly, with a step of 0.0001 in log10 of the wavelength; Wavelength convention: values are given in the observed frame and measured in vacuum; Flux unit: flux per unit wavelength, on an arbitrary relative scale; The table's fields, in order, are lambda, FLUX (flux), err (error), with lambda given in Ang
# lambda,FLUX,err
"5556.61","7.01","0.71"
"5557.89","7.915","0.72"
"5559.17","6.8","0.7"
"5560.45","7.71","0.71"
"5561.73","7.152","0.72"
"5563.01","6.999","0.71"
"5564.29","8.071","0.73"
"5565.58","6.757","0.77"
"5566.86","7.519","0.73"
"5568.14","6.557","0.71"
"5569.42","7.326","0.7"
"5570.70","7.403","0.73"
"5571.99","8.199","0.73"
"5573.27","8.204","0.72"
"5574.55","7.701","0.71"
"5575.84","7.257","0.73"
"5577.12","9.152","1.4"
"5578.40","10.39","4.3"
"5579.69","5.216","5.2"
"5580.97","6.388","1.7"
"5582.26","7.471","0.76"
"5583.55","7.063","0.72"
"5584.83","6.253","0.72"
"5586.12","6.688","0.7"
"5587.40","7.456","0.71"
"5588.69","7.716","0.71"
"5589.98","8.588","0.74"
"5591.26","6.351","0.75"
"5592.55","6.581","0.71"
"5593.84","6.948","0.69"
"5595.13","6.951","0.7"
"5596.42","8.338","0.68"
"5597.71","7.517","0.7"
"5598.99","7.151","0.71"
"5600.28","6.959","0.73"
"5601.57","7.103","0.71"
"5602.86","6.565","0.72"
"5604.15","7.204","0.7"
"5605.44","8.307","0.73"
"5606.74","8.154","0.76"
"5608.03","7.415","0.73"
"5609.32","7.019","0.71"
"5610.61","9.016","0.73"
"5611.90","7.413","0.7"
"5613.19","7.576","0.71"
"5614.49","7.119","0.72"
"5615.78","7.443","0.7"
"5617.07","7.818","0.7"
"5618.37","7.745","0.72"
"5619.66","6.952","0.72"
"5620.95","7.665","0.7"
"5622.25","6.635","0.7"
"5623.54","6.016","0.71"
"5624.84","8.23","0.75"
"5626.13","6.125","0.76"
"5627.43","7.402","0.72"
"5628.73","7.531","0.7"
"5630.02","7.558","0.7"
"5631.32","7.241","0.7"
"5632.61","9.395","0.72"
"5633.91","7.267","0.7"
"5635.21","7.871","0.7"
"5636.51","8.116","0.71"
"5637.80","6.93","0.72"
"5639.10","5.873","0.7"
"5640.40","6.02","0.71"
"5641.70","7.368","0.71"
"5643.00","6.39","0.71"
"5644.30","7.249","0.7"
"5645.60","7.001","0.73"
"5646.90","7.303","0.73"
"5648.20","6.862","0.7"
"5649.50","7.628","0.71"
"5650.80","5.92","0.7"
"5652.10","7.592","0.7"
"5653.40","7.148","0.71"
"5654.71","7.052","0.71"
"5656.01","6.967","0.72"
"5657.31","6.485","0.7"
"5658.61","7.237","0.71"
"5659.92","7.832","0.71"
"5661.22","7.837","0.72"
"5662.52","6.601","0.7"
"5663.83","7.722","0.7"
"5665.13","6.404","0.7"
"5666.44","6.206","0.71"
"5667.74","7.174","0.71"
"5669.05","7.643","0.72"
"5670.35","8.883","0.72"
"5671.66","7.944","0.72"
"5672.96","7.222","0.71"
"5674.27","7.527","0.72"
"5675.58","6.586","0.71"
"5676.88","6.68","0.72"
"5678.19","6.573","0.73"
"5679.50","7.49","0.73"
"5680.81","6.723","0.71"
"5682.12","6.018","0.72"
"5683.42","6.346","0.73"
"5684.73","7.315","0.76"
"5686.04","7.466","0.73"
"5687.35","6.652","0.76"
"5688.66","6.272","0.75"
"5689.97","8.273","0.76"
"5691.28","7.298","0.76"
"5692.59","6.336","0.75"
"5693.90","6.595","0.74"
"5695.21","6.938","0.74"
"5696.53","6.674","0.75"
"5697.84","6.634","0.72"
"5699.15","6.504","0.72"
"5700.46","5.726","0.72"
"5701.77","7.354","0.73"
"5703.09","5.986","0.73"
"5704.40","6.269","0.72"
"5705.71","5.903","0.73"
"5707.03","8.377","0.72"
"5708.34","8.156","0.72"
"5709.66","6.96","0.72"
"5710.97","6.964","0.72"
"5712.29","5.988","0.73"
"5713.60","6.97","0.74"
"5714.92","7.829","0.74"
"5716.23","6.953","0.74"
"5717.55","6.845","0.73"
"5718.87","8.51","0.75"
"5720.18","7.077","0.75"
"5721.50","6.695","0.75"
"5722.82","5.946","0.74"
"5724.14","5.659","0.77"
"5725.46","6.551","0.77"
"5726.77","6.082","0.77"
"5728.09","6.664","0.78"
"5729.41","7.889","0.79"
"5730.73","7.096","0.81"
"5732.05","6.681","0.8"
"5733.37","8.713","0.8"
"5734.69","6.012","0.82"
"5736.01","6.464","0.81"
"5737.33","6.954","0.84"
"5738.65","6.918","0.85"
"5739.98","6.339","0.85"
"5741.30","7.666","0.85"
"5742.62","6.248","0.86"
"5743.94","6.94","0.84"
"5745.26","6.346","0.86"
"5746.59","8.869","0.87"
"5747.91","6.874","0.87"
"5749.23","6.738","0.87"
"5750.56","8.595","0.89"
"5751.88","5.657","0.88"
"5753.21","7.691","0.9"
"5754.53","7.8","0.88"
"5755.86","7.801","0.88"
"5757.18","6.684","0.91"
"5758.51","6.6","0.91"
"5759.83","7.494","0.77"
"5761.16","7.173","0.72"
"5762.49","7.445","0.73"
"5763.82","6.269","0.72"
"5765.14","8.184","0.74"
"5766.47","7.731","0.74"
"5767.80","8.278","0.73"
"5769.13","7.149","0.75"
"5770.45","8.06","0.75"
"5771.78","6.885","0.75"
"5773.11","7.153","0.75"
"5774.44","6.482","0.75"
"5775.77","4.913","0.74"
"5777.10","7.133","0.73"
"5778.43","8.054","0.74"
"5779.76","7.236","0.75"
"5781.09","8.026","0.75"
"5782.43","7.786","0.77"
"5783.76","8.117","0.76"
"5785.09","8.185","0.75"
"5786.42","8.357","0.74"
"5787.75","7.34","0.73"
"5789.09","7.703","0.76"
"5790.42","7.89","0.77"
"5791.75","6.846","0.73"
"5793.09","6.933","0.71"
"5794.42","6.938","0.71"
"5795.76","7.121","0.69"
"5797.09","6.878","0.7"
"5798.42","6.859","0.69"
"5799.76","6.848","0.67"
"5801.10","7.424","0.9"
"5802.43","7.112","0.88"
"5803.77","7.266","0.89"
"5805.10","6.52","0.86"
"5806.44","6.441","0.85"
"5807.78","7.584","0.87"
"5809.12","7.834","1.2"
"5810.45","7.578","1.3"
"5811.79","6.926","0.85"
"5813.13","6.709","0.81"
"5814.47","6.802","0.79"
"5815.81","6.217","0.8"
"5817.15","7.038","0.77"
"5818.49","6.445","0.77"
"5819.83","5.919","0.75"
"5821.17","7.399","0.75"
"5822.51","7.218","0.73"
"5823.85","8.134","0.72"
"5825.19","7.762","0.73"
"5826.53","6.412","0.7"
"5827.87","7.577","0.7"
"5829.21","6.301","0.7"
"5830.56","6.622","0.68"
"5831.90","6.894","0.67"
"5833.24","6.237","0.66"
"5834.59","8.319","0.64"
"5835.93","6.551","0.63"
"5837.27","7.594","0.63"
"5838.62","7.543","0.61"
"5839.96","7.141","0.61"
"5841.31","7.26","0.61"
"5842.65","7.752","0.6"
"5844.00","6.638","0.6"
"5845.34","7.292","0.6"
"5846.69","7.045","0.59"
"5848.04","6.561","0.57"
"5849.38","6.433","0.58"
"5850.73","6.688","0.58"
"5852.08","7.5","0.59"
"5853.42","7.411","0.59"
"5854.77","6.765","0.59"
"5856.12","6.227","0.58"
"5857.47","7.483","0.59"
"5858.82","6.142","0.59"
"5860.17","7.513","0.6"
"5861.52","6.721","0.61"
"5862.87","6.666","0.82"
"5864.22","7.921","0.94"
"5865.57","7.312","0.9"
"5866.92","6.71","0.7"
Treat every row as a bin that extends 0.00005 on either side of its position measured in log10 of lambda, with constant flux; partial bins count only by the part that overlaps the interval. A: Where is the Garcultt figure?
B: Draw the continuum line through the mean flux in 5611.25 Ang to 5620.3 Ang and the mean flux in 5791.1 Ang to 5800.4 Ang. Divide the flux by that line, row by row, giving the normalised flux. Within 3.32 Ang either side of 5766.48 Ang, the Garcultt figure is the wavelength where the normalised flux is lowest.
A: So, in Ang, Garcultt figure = 5763.82 Ang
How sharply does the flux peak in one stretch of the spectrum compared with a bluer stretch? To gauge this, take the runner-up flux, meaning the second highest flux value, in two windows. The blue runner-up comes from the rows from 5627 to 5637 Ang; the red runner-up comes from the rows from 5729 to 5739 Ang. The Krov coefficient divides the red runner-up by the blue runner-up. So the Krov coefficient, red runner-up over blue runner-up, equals 0.97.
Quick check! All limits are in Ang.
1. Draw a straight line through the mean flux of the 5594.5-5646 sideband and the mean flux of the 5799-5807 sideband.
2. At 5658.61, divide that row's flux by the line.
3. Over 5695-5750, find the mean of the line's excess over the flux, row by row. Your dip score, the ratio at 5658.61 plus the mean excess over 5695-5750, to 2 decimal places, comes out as 1.23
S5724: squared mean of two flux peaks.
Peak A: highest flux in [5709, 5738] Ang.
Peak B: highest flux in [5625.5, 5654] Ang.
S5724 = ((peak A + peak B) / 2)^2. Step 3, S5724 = 82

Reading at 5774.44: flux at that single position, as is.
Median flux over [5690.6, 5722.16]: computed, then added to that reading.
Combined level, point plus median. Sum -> 13.4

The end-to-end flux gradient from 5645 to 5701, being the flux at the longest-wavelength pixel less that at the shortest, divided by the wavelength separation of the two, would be -0.023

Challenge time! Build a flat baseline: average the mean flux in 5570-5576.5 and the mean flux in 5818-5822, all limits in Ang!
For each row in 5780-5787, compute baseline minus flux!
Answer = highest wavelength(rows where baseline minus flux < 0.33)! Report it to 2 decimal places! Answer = 5786.42 Ang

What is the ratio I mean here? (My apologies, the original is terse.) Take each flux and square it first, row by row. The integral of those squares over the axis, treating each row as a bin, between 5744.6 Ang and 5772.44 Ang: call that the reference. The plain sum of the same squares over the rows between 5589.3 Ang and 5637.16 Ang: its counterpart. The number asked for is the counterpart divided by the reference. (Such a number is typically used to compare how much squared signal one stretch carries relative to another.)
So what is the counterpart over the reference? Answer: 1.4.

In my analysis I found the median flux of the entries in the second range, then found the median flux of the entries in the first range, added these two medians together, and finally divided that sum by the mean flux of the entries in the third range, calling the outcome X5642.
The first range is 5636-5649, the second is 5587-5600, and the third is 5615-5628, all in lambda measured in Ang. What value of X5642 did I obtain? 1.98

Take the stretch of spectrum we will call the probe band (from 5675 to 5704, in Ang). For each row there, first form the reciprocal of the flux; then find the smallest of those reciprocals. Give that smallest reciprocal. 0.121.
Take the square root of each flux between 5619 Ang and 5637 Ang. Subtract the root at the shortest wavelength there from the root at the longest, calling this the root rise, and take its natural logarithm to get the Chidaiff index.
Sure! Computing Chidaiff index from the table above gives -1.6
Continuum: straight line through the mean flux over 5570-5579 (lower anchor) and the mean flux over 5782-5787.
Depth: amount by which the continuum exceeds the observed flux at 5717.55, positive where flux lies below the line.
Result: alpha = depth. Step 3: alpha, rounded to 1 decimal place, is 1.3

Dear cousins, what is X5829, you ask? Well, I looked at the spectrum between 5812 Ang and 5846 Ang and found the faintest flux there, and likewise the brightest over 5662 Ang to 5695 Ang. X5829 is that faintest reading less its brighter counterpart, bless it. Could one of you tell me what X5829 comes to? -3.0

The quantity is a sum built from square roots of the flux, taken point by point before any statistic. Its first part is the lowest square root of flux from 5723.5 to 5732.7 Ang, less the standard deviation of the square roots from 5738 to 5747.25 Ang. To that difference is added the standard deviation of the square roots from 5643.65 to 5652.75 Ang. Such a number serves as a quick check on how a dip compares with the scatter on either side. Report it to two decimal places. 2.32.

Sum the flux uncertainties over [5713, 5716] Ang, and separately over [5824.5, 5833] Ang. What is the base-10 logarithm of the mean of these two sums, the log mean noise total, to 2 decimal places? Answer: 0.45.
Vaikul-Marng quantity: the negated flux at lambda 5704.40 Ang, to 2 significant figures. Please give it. -6.3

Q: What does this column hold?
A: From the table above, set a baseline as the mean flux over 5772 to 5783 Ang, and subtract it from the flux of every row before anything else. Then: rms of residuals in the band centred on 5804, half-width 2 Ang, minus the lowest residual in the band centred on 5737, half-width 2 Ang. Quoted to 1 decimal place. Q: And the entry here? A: 1.0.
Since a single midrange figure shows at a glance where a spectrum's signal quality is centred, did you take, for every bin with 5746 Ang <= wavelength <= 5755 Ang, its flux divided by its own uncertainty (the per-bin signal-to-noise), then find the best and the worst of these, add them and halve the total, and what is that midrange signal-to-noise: 8.3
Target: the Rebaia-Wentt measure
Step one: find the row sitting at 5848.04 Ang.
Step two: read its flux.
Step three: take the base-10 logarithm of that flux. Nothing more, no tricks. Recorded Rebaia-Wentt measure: 0.82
